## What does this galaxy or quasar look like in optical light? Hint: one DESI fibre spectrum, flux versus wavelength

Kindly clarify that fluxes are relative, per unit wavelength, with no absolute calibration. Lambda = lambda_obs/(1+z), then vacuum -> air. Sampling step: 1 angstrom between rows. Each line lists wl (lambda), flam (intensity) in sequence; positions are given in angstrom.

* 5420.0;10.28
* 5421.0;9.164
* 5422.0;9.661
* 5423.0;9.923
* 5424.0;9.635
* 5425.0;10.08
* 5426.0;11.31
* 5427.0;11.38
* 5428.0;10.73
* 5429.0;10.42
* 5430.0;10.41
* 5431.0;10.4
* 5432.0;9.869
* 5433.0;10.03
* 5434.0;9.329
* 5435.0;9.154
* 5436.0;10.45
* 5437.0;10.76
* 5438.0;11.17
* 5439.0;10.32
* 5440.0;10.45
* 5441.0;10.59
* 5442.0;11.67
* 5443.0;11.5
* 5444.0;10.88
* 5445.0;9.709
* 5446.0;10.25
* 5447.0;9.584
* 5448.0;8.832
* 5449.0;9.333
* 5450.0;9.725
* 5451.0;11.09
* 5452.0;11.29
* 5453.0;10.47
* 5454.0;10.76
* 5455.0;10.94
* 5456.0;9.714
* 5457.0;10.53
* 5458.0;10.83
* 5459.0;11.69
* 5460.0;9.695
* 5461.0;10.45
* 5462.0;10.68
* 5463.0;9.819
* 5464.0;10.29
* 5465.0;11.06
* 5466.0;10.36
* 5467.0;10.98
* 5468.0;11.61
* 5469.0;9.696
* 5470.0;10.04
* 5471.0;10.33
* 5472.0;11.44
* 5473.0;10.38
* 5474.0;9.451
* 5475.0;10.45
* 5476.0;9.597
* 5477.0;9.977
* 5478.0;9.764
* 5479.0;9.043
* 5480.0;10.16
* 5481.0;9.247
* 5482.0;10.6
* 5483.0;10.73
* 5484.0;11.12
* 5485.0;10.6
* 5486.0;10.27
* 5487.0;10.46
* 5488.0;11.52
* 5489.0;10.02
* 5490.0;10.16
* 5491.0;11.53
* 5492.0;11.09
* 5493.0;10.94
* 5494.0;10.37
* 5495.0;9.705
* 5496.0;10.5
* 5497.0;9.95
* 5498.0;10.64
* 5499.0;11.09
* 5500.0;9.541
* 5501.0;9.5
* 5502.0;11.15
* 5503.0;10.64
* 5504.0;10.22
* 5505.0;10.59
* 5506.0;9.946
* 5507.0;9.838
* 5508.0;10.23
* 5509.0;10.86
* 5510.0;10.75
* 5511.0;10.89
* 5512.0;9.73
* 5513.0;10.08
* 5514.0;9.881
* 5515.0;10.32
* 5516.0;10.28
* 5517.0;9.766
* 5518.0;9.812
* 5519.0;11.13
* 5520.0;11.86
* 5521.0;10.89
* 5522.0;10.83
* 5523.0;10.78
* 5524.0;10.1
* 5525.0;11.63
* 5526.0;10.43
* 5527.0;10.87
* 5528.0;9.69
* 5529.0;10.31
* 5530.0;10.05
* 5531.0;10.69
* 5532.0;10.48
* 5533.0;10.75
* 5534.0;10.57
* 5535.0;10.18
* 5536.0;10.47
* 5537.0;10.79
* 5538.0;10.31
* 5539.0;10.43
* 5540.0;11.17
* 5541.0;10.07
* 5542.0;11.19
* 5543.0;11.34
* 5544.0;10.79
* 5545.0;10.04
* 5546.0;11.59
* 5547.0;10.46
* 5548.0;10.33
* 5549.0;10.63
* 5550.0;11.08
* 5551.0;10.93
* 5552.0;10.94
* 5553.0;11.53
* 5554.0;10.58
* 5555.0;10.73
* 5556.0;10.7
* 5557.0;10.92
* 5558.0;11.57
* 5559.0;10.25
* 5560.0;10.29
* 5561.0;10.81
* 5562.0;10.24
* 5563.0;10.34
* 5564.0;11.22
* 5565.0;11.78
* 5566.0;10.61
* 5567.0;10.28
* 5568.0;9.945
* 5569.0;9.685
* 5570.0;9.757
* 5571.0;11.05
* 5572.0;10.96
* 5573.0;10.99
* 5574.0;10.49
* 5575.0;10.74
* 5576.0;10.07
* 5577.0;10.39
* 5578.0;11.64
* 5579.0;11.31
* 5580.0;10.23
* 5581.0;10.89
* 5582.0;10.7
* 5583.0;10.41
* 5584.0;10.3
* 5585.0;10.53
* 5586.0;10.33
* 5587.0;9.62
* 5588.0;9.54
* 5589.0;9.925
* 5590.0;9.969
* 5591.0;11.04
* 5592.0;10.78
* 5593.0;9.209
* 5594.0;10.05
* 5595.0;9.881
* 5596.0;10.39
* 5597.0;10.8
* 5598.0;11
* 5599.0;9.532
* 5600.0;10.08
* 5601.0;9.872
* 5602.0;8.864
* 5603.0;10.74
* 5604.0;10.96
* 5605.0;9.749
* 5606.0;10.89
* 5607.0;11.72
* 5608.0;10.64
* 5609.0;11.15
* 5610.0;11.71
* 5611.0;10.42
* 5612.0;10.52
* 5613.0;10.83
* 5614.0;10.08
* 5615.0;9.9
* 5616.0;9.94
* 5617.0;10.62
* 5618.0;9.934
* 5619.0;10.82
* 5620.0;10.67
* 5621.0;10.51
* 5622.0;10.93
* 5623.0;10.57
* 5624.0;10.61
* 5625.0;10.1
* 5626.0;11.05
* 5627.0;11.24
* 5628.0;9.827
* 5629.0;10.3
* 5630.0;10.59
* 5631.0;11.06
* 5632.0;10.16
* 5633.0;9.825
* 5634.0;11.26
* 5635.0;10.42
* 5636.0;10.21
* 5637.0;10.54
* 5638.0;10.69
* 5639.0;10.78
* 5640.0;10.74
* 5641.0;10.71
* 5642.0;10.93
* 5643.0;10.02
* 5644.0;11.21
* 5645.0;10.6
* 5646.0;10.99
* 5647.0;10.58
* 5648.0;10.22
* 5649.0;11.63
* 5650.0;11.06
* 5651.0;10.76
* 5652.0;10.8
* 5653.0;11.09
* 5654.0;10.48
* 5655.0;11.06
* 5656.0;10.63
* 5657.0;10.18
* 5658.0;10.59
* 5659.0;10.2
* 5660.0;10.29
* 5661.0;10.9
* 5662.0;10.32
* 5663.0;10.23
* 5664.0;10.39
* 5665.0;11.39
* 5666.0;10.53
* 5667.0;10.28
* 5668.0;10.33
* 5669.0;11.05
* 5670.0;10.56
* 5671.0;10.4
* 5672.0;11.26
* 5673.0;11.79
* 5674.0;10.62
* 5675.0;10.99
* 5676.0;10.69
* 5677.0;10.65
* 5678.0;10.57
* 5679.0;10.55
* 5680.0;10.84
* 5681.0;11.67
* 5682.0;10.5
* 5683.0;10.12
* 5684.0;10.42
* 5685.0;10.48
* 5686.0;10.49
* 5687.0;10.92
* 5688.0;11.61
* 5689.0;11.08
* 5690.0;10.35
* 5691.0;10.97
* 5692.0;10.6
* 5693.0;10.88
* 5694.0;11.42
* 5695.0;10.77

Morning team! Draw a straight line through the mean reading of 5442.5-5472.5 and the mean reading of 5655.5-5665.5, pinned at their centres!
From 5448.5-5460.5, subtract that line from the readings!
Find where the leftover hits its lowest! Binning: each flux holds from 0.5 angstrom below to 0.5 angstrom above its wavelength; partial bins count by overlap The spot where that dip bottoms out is 5449.0 angstrom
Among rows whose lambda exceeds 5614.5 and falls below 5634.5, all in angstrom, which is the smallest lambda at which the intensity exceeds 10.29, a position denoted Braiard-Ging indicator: 5617.0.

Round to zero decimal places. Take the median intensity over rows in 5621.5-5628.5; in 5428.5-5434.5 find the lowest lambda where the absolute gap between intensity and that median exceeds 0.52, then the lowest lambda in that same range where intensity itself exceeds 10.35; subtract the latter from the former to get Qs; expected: 3 angstrom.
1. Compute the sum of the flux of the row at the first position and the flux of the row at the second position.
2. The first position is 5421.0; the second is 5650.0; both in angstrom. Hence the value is 20.2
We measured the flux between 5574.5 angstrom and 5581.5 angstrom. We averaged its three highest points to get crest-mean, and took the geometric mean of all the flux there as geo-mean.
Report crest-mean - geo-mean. 0.5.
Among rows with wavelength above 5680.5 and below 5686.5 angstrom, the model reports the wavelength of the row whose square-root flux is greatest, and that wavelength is 5681.0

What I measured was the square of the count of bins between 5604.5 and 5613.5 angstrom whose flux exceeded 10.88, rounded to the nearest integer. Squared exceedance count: 16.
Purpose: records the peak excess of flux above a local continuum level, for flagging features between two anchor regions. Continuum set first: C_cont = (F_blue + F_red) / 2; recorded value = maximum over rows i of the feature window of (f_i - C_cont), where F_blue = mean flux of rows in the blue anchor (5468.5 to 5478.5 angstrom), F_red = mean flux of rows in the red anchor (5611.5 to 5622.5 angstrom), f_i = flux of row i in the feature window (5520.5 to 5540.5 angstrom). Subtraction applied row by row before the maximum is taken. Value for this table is 1.36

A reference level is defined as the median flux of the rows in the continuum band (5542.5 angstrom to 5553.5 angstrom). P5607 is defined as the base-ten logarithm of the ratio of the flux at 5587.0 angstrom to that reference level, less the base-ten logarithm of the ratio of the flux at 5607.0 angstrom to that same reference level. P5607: -0.086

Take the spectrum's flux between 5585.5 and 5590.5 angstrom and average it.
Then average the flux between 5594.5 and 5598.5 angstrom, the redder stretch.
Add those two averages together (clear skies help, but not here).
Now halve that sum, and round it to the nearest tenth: 10.2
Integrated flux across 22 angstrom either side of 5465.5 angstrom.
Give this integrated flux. 454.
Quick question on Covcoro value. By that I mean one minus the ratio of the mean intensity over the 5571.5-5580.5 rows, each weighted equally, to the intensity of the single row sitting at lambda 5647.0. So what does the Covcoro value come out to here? -0.02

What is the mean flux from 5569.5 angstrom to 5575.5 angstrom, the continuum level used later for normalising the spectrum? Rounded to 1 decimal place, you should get 10.7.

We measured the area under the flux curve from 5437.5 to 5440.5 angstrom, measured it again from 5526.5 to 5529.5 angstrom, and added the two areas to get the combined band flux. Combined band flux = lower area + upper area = 62.8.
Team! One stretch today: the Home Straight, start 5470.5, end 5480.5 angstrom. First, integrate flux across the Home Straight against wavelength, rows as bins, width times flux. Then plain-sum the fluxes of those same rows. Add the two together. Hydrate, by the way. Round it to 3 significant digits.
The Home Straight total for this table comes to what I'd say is 201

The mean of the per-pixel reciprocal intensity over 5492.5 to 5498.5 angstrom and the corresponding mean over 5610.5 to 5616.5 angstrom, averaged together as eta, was 0.097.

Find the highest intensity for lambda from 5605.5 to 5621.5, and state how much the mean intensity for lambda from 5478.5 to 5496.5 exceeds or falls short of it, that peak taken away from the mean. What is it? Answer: -1.3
